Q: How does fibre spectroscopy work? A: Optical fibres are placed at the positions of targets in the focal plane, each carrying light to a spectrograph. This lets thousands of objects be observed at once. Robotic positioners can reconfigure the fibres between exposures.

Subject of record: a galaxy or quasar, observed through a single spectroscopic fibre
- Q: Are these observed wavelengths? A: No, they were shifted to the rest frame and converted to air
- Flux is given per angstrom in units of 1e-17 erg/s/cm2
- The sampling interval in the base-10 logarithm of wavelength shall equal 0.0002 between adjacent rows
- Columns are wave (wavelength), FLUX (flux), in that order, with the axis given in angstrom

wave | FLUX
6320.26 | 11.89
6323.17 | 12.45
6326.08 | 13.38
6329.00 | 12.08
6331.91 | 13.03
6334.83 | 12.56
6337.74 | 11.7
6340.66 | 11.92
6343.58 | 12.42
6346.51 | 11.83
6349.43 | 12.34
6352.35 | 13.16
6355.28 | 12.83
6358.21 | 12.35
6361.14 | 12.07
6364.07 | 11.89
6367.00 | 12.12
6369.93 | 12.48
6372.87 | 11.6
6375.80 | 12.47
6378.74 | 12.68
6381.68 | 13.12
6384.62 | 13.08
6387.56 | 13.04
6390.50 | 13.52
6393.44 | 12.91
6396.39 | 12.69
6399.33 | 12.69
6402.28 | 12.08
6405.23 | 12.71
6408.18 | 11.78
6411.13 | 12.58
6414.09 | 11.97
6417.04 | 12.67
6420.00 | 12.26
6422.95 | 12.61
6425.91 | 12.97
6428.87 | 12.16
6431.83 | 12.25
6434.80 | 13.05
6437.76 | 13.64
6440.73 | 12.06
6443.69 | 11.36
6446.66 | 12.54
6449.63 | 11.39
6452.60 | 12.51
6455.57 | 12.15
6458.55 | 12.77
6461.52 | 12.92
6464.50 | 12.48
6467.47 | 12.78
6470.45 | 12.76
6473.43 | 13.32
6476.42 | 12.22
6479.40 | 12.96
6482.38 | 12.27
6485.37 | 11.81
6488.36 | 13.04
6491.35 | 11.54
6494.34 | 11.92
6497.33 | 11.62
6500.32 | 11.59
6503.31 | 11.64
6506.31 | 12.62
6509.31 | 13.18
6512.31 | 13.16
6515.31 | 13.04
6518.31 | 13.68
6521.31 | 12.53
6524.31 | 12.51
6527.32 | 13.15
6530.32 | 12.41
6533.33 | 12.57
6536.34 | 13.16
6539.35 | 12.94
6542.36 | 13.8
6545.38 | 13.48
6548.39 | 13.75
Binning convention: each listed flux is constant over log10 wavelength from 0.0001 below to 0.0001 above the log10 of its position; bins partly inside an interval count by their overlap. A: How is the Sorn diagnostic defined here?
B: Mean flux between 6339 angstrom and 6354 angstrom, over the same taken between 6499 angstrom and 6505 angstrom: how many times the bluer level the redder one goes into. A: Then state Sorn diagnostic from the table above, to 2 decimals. 1.06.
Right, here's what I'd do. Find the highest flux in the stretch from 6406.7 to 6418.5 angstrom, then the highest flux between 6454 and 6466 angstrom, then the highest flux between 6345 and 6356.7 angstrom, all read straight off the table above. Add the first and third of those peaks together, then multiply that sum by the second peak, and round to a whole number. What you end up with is 334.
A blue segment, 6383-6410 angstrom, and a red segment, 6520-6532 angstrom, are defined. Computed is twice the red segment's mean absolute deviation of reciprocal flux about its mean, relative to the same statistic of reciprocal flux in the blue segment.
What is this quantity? 1.3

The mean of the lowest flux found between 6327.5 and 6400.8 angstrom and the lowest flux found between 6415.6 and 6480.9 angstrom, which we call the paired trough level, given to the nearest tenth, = 11.5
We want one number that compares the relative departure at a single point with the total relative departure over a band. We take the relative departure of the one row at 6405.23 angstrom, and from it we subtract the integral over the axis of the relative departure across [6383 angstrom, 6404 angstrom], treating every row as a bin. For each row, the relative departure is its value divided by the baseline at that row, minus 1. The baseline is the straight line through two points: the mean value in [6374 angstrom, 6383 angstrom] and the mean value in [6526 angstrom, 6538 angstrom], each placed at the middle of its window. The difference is -0.2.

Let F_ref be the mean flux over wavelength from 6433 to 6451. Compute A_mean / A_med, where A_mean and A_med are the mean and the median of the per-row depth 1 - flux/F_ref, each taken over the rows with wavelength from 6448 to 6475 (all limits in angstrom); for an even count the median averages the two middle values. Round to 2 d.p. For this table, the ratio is 0.53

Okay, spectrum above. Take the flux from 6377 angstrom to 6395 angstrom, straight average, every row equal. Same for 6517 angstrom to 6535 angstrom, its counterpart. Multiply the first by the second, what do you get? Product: 167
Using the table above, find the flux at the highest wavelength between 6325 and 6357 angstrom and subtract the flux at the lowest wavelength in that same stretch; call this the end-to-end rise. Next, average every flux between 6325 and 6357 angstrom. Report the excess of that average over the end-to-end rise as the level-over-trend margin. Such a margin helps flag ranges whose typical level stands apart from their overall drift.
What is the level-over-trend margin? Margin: 13.0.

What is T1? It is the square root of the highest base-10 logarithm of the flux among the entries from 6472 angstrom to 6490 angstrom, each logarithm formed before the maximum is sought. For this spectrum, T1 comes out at 1.060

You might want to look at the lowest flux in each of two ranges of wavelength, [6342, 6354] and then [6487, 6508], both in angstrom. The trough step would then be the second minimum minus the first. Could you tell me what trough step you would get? -0.3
